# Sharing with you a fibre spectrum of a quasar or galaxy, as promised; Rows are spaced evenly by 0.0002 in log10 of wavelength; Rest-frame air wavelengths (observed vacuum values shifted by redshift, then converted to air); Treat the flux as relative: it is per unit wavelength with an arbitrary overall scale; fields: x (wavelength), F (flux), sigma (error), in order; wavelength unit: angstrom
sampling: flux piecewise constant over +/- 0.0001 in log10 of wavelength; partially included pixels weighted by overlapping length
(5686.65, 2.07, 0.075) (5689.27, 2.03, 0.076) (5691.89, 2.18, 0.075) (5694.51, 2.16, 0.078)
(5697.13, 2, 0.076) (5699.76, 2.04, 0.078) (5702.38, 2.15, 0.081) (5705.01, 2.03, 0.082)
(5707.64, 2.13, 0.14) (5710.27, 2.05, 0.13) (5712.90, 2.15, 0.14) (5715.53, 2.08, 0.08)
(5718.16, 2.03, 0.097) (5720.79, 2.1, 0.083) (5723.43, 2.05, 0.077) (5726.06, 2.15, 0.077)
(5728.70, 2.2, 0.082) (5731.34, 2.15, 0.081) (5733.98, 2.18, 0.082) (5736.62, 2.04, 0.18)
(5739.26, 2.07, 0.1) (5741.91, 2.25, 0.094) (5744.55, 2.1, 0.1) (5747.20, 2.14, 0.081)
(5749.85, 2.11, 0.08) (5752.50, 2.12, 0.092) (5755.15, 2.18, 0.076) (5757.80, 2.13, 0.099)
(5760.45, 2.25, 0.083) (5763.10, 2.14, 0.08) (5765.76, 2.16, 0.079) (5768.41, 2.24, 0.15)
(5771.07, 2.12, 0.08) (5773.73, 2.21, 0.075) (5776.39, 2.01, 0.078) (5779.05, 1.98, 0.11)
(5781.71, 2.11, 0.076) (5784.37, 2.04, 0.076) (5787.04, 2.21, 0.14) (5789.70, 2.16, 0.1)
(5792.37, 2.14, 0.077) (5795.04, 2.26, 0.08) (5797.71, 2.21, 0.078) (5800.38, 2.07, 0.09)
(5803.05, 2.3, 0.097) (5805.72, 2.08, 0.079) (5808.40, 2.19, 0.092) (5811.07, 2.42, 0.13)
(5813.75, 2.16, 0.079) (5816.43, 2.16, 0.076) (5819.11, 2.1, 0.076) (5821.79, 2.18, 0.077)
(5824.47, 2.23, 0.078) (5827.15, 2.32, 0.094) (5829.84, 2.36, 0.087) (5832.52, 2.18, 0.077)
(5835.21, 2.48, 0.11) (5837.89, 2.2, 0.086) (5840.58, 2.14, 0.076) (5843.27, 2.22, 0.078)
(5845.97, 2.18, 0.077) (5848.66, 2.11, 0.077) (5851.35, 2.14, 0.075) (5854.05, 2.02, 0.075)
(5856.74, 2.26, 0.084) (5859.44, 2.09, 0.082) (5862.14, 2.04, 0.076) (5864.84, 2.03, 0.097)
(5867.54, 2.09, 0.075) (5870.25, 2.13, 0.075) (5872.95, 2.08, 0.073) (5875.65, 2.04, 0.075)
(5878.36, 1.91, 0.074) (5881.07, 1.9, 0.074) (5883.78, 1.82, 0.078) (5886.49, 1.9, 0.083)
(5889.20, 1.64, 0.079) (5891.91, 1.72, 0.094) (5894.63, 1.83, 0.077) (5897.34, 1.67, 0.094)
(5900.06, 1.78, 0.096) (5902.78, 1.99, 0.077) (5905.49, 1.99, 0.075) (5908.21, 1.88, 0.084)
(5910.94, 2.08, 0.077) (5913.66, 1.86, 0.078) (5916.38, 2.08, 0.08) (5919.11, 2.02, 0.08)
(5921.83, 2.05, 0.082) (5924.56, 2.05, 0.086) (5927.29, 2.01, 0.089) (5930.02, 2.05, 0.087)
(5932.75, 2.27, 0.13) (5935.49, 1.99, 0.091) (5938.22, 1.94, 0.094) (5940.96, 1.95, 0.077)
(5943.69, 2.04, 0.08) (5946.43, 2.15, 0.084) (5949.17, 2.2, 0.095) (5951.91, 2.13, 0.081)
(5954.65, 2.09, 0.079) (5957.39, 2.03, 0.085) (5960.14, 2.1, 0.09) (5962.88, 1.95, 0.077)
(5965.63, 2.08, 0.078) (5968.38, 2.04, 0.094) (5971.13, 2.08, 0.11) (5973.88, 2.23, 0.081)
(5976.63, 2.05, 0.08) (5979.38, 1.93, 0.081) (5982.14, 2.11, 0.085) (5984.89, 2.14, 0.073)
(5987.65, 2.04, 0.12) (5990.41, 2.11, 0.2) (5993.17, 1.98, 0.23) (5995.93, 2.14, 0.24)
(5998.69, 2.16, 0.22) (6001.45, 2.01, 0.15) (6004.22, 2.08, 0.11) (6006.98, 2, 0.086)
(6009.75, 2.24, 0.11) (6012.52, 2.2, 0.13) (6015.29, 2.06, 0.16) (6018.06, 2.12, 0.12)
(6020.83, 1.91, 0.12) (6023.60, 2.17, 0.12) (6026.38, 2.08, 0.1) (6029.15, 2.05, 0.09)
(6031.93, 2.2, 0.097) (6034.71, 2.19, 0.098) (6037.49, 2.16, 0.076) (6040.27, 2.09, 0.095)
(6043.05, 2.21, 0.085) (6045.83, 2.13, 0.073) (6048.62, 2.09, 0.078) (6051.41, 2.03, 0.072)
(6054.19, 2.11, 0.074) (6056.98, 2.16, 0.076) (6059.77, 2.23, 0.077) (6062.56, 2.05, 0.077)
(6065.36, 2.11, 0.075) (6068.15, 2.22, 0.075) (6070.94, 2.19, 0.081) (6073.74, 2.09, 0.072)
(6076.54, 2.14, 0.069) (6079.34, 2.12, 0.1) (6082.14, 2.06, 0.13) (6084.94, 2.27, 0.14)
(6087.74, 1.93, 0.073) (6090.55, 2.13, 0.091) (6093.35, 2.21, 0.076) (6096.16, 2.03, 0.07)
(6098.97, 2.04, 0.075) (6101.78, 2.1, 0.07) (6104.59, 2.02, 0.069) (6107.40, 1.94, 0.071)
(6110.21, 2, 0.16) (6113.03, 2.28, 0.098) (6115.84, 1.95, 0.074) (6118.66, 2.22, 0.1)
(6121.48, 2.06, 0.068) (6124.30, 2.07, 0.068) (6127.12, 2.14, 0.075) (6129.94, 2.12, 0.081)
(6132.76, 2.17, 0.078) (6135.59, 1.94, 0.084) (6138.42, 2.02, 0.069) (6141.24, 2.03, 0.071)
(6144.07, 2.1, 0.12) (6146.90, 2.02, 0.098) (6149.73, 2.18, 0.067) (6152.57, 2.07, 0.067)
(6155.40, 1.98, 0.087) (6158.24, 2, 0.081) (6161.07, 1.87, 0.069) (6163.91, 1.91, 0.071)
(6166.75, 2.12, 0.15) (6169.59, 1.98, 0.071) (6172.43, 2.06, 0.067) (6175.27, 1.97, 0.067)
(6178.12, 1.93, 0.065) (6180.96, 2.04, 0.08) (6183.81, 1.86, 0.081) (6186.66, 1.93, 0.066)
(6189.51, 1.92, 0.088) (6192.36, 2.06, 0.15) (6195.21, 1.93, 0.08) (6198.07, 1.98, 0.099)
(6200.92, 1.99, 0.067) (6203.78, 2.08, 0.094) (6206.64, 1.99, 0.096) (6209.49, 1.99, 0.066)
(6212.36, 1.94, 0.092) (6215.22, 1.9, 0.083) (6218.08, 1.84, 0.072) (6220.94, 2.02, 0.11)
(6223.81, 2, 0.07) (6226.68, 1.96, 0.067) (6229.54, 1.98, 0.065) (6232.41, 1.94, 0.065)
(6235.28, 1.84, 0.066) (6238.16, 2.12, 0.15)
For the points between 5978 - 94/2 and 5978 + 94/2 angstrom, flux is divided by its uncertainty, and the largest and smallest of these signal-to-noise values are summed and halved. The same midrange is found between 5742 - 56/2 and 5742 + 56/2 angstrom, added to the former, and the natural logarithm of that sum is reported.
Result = 3.66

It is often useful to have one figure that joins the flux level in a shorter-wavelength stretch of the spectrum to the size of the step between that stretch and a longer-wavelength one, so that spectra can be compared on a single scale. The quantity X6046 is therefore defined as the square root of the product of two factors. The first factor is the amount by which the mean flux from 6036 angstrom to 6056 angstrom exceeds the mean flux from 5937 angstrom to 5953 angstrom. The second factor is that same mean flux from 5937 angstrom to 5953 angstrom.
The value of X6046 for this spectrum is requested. 0.32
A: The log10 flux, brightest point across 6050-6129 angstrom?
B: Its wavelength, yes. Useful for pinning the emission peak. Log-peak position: 6113.03 angstrom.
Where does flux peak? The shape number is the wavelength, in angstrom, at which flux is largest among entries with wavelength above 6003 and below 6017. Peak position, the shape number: 6009.75 angstrom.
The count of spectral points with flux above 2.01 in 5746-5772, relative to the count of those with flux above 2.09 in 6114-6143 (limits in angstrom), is 2.50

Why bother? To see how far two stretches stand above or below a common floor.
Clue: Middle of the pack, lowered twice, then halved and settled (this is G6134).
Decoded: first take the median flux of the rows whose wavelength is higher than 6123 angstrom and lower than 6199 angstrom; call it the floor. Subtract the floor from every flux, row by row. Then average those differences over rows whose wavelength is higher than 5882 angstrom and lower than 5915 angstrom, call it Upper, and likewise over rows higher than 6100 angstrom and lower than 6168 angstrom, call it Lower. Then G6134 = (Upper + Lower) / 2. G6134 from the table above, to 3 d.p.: -0.069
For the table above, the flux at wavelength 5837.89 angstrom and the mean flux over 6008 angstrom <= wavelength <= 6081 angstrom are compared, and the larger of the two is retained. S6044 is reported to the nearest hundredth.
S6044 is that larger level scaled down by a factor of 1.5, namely 1.47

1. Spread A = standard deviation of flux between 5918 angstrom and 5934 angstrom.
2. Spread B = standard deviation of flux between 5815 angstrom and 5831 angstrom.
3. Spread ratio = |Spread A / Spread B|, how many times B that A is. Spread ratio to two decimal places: 0.98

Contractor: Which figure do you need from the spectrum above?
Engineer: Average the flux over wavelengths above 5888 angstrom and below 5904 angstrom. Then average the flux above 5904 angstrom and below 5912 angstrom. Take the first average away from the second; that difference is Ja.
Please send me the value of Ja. 0.21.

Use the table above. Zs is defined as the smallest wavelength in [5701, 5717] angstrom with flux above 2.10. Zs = 5702.38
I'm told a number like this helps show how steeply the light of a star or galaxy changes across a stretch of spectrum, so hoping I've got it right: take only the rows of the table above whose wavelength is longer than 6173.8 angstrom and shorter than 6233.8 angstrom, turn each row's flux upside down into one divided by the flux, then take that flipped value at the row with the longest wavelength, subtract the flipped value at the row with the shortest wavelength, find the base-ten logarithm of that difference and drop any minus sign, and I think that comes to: 2.11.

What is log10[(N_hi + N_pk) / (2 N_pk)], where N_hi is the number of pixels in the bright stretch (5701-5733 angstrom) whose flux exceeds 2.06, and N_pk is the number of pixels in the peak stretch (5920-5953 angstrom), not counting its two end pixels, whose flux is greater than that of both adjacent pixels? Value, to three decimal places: 0.398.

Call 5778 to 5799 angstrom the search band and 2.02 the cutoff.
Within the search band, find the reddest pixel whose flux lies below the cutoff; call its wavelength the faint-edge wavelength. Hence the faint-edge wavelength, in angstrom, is 5779.05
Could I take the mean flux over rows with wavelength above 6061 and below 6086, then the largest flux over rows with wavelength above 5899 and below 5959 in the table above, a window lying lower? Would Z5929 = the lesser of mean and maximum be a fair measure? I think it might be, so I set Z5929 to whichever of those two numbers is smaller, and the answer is 2.14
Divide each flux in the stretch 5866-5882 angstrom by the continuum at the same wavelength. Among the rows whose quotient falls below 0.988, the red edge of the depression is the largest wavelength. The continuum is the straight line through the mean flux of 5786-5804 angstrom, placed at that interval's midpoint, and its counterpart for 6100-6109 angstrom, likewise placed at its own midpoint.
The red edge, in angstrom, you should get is 5881.07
